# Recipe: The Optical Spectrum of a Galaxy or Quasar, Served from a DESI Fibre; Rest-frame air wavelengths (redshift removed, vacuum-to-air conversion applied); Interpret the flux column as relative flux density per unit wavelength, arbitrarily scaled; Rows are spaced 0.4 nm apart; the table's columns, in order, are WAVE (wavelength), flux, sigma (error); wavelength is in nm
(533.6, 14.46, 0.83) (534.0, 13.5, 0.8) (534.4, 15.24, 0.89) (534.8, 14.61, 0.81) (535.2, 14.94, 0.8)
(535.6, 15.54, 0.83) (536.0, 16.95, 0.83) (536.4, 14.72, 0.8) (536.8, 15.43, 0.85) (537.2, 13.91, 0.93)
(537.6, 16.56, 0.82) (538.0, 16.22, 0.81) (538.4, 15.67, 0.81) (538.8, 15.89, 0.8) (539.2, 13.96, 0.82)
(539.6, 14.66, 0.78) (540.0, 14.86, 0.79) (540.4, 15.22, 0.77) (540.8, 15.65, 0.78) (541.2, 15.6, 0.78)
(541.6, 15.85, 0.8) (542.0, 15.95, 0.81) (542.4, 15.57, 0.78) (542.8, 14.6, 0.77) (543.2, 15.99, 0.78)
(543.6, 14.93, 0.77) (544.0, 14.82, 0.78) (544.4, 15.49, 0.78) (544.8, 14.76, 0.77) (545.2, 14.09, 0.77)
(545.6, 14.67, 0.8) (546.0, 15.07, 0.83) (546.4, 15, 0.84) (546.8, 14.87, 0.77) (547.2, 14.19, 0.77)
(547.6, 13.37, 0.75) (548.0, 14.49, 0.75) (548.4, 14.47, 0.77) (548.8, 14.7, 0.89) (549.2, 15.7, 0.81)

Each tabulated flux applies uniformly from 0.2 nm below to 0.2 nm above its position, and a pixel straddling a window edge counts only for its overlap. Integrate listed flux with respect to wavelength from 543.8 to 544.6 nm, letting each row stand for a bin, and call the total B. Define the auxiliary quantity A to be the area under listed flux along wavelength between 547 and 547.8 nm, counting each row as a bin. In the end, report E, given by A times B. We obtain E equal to 134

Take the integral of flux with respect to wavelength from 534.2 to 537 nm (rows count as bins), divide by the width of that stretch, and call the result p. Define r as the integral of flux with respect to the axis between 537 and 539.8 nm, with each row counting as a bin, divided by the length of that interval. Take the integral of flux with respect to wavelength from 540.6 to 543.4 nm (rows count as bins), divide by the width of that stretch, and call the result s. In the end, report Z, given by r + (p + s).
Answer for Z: 46.2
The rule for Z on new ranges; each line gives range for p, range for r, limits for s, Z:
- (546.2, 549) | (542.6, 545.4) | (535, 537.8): 44.8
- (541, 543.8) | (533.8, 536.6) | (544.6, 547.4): 45.2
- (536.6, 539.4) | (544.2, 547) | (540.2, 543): 45.7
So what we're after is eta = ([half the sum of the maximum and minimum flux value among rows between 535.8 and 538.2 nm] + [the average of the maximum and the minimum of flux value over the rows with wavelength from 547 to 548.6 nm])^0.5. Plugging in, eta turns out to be 5.42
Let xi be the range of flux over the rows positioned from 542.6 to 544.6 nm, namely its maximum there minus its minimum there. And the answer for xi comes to 1.4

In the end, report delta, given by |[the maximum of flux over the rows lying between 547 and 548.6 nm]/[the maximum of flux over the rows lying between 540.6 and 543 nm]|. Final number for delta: 0.91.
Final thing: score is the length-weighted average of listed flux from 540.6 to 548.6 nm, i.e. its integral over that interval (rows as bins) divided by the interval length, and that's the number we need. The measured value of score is 15.0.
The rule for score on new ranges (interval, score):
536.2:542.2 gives 15.3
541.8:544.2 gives 15.3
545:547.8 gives 14.5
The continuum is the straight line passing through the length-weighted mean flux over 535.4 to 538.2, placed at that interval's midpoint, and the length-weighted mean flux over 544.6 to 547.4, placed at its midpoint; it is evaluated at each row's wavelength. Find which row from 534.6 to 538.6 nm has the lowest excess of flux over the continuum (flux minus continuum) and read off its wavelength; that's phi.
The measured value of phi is 537.2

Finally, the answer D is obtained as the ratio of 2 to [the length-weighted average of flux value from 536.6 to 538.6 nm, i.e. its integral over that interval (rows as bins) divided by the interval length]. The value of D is 0.129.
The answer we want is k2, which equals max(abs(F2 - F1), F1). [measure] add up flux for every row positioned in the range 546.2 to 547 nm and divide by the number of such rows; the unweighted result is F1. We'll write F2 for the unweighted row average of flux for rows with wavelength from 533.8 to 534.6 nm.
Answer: 14.9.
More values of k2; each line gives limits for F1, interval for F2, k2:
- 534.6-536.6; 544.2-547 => 15.4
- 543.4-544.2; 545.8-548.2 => 14.9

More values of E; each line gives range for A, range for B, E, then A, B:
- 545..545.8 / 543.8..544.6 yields 139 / 11.5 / 12.1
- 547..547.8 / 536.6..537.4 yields 129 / 11.0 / 11.7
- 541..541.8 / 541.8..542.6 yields 159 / 12.6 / 12.6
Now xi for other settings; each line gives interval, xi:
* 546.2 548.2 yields 1.6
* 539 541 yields 1.7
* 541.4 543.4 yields 1.4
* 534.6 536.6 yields 2.3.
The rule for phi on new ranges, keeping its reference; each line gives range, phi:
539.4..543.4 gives 539.6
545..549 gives 547.6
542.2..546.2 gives 545.2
